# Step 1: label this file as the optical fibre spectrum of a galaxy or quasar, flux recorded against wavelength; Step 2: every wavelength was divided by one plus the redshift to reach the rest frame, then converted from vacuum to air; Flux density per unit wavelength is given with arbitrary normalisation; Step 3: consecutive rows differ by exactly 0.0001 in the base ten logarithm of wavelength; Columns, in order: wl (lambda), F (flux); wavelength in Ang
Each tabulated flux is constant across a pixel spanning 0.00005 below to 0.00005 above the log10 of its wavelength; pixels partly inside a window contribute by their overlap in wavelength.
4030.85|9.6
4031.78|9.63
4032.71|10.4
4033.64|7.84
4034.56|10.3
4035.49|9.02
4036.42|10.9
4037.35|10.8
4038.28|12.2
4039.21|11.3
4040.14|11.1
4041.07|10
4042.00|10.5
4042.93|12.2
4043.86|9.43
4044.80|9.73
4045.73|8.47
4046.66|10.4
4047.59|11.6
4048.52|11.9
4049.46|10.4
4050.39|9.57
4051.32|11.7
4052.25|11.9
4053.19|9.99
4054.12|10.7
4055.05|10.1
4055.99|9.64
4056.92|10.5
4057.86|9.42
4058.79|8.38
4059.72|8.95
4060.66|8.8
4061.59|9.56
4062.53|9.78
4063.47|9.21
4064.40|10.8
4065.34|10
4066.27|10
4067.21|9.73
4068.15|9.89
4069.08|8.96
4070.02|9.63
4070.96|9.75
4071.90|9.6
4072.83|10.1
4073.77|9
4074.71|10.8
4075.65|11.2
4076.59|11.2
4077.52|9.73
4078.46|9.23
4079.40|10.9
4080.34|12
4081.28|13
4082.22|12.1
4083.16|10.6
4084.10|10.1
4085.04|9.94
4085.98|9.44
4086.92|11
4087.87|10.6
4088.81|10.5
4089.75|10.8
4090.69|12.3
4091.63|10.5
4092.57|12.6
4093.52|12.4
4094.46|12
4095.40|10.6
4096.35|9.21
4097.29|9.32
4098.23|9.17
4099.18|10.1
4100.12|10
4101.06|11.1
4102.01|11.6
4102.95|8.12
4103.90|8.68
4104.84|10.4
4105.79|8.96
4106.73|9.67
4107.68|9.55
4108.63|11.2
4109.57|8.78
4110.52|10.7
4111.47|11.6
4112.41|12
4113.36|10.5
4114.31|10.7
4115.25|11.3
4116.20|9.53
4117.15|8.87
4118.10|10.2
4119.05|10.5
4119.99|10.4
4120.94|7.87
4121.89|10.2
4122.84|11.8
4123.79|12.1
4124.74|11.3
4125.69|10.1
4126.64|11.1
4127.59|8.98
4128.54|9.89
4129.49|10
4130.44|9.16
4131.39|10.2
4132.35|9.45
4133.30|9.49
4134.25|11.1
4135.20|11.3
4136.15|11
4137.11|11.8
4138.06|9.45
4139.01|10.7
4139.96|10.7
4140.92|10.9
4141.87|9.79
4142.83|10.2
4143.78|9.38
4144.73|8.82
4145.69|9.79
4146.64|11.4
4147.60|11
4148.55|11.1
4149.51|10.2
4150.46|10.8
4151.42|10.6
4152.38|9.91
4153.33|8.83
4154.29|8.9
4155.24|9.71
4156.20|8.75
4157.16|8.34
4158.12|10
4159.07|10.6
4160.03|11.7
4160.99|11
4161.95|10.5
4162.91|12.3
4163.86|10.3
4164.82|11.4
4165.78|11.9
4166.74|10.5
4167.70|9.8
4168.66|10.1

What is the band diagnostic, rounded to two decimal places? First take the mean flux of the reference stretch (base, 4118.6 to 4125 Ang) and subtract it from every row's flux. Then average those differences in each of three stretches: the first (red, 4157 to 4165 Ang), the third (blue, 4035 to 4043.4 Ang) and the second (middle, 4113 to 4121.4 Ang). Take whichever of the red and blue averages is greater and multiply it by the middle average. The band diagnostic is -0.18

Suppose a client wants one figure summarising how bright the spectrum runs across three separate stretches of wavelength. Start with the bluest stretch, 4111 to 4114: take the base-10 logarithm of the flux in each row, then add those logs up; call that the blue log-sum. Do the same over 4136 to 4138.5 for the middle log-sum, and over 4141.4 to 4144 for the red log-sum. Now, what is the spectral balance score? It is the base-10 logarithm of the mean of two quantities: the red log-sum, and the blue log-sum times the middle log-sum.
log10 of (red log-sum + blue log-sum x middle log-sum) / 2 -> 0.804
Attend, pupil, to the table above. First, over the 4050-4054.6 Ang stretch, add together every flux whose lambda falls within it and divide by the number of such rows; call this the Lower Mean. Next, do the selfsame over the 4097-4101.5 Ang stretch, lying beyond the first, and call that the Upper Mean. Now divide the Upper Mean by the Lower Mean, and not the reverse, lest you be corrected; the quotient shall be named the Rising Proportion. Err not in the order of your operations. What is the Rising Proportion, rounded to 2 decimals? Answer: 0.92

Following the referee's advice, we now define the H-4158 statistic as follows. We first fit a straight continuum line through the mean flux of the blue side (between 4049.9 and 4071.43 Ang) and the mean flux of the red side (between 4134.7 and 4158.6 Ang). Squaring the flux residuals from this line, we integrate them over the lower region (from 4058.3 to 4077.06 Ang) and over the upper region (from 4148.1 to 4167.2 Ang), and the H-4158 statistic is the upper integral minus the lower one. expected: 11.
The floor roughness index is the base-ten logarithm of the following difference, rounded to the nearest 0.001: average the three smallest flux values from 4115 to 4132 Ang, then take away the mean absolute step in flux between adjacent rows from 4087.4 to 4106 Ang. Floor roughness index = 0.878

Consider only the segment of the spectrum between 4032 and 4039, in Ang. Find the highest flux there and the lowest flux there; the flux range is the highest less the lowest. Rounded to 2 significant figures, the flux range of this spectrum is 4.4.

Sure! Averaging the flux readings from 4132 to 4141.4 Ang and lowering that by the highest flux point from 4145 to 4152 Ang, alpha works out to -0.8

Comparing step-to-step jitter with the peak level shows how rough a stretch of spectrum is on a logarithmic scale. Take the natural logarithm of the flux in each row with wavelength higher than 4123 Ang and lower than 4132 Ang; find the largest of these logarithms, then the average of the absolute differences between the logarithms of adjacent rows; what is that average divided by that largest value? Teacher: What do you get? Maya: 0.040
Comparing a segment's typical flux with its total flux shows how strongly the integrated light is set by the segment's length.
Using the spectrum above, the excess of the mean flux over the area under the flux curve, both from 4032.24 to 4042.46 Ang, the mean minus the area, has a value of -96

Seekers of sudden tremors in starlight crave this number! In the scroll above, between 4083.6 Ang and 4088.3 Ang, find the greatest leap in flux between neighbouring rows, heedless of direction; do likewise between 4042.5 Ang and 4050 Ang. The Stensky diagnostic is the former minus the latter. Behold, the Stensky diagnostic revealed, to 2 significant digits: -1.2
